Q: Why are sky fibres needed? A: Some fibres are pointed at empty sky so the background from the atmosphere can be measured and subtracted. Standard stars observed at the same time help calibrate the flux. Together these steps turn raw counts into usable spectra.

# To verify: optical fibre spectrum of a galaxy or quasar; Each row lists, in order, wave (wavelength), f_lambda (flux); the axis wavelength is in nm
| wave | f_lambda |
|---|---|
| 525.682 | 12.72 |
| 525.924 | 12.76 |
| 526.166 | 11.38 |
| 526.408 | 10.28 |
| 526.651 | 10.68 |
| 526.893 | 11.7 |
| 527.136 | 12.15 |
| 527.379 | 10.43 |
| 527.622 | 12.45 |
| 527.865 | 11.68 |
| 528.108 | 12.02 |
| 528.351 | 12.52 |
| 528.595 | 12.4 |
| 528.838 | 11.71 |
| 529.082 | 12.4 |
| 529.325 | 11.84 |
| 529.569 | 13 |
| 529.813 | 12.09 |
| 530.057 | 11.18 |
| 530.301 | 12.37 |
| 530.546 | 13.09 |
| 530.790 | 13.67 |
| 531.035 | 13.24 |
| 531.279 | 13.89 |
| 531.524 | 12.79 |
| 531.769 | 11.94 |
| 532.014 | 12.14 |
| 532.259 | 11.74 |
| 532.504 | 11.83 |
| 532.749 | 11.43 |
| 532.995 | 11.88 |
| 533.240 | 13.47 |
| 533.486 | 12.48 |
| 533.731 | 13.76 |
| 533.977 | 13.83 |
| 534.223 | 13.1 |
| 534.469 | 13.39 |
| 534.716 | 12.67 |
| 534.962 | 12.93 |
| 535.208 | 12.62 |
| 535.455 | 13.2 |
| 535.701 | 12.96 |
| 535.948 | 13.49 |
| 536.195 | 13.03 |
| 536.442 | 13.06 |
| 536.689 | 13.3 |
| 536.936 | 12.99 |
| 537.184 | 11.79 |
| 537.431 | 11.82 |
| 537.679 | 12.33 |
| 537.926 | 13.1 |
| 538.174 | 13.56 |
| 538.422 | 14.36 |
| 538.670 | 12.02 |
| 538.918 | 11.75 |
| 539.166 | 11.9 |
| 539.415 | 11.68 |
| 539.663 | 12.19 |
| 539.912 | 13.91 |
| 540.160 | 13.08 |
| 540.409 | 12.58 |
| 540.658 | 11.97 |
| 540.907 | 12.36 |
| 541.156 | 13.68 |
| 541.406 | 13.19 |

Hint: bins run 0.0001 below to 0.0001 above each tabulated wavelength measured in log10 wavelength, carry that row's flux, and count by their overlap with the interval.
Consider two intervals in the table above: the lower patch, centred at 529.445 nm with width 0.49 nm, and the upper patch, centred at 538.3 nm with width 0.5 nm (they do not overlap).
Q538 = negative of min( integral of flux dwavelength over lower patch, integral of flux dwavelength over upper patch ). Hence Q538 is -6.1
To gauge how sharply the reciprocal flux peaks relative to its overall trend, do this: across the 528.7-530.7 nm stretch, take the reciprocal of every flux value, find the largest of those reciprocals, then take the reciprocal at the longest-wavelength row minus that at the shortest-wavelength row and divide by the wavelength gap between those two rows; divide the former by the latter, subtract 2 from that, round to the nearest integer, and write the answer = -19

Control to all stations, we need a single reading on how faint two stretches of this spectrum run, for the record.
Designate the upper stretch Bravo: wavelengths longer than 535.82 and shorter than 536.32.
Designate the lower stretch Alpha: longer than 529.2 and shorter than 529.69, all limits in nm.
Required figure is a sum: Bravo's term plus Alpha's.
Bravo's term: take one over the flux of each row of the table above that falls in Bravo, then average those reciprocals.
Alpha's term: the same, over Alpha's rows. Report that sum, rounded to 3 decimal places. 0.156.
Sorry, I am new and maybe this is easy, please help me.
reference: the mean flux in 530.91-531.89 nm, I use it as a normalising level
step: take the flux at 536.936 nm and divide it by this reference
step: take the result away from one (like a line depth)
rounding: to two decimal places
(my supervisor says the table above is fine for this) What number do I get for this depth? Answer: 0.00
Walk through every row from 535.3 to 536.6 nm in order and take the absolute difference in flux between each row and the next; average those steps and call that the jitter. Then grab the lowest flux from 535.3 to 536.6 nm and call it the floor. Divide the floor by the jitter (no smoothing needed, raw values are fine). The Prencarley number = 41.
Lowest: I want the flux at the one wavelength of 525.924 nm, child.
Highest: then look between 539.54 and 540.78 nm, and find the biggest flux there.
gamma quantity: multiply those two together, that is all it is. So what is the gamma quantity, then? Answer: 177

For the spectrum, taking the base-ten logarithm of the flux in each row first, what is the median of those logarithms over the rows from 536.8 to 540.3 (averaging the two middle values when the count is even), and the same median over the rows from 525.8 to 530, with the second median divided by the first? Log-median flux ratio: 0.992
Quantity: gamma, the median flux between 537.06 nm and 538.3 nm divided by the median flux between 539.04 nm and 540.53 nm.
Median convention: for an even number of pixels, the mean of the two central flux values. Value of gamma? 0.996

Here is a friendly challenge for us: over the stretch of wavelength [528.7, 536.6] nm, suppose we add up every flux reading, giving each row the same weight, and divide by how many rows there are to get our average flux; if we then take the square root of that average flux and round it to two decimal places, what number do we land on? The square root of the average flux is 3.56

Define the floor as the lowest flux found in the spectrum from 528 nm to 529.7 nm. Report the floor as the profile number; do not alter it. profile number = 11.71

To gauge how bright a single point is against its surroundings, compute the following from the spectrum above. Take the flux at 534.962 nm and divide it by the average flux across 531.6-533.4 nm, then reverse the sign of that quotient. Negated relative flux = -1.07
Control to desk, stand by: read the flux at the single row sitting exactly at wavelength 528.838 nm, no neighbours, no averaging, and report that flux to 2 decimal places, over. 11.71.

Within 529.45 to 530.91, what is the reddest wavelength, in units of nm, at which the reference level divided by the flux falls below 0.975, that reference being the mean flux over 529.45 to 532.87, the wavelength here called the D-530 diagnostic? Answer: 530.790 nm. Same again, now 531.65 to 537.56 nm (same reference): 536.936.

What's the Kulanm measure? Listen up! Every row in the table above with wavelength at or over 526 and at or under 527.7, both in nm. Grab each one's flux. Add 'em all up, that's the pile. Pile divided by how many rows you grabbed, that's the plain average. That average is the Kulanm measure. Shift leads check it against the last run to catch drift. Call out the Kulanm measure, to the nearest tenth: 11.3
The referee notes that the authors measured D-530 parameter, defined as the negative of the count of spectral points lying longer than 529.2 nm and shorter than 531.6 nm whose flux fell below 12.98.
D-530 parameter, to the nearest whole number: -5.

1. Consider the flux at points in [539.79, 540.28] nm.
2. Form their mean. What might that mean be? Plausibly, 13.5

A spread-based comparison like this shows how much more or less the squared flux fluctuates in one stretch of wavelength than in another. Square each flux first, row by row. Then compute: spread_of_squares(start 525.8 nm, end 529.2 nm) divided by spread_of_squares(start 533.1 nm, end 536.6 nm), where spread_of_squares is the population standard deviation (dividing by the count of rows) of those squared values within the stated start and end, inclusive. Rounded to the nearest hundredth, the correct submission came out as 1.71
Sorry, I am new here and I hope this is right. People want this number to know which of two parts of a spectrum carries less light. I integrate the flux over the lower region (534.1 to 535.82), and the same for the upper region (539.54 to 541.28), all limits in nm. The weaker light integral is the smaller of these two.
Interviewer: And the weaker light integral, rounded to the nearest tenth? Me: 22.3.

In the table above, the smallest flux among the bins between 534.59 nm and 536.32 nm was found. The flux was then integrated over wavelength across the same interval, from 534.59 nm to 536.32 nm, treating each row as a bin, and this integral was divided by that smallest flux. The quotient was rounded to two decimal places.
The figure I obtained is 1.78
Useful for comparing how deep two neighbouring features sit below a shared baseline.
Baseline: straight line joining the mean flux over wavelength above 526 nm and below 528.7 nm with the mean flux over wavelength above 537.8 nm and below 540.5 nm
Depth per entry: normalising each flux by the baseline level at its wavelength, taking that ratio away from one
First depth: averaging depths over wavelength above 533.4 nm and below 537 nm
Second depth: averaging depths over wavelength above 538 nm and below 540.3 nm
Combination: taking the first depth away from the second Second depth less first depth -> 0.063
